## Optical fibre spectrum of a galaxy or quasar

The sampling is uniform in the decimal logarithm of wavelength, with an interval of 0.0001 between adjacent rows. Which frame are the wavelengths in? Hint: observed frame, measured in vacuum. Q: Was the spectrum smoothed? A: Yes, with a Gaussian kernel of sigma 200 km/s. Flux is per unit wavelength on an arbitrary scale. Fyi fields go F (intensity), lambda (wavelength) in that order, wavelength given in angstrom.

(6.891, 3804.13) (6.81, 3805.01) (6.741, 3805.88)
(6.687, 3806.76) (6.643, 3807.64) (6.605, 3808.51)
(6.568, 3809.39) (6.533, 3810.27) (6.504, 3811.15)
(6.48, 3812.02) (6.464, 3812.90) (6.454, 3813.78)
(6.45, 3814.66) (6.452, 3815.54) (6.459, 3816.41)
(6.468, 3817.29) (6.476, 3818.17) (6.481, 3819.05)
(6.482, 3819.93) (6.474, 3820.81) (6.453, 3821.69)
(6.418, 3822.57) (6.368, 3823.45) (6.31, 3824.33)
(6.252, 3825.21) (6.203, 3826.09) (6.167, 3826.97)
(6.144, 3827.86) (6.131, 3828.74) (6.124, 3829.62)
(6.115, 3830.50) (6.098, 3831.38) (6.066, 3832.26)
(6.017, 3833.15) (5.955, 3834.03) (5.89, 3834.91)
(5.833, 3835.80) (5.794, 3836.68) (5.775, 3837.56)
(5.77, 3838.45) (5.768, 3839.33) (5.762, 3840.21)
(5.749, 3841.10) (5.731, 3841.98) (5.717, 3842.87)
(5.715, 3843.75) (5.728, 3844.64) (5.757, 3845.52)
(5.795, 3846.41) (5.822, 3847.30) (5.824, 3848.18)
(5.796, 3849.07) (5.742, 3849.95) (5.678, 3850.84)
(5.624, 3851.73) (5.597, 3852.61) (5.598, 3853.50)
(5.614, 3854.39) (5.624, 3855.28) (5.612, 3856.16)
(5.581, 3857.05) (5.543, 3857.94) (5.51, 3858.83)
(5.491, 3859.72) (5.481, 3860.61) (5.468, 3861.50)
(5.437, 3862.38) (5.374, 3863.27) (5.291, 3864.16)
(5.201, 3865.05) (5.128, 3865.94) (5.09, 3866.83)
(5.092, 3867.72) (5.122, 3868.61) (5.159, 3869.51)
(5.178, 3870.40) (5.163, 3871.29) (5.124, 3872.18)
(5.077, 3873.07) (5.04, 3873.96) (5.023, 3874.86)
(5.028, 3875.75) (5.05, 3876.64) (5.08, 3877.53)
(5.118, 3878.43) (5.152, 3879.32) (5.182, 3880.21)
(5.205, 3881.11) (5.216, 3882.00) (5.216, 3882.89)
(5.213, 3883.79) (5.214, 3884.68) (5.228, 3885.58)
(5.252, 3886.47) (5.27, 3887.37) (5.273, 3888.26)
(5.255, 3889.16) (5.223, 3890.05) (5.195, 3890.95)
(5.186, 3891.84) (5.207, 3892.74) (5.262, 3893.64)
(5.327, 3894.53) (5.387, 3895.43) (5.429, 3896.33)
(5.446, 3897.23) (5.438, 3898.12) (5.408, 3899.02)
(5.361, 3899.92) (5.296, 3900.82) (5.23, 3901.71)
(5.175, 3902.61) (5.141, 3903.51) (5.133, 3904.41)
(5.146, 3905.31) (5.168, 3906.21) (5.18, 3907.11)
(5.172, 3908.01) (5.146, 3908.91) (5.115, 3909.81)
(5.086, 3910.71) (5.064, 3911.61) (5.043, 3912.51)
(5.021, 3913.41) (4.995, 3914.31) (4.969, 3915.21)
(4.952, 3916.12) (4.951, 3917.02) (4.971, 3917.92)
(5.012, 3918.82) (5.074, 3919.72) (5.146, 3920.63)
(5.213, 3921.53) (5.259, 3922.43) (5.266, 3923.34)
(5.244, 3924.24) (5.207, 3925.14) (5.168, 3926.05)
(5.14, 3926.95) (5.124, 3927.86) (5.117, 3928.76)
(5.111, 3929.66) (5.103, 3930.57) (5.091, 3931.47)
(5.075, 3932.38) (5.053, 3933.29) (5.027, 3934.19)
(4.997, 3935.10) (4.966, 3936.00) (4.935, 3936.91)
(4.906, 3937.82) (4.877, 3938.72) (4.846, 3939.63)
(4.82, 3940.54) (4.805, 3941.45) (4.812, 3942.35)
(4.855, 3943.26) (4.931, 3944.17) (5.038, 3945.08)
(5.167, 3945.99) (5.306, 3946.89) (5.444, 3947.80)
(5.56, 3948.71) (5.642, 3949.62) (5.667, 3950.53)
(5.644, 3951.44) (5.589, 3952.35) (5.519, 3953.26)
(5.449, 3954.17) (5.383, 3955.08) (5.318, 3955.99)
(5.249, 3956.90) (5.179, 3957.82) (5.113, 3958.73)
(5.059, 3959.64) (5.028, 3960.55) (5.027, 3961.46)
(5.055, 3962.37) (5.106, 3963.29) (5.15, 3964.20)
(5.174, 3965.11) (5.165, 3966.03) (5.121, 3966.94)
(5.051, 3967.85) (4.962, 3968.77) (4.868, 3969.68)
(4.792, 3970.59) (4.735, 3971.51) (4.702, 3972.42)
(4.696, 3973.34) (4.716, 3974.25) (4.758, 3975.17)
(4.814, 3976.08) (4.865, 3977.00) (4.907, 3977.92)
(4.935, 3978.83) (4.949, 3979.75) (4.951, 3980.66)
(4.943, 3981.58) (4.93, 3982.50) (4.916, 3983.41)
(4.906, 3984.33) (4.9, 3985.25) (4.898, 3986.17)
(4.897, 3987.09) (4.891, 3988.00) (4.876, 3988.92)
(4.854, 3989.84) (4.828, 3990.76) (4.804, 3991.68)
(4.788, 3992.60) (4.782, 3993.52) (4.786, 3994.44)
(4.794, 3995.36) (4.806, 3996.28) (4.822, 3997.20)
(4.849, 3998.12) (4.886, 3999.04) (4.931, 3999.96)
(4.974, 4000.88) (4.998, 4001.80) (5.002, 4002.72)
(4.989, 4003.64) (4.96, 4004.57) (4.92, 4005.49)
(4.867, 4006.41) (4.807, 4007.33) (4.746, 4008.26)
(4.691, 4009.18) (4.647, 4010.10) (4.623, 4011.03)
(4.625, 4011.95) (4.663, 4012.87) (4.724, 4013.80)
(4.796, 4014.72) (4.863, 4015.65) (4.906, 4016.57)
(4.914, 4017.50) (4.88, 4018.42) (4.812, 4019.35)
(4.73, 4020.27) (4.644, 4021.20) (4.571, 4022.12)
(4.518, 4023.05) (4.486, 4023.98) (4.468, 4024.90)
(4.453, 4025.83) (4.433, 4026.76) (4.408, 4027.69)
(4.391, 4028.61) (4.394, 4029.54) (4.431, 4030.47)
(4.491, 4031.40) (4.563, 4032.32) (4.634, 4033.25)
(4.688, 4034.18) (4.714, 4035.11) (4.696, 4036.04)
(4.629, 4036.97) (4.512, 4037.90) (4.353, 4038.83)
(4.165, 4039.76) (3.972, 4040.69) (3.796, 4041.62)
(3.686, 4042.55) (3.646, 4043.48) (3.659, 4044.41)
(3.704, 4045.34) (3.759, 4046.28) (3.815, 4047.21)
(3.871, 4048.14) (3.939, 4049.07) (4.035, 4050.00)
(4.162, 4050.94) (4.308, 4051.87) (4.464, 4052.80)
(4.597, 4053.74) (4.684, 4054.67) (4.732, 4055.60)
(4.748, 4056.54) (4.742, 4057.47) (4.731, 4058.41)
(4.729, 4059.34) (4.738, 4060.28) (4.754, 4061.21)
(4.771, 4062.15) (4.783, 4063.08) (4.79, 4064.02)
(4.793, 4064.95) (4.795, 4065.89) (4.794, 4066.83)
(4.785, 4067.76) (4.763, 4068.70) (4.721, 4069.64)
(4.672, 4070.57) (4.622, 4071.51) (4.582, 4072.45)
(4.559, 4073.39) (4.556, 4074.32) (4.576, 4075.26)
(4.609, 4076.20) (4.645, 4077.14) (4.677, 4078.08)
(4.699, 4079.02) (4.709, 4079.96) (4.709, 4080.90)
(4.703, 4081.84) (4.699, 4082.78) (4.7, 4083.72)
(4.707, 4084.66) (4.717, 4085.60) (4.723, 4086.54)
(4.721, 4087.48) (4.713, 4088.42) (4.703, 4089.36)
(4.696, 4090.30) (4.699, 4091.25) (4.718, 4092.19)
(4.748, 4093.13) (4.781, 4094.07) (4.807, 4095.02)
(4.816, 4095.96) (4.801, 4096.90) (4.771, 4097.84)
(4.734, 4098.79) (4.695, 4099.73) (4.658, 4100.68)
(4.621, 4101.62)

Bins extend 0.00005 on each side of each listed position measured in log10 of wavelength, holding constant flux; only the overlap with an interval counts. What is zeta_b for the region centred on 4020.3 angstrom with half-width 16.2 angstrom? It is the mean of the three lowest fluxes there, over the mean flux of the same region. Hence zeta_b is 0.94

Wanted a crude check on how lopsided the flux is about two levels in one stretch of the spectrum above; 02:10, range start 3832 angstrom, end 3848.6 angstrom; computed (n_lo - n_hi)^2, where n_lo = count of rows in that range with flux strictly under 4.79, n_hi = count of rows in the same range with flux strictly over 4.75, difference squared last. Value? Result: 361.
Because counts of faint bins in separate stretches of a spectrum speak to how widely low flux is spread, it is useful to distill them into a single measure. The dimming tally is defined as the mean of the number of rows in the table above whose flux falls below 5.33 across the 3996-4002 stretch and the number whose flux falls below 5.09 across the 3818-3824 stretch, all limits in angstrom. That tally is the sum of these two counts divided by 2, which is 3.5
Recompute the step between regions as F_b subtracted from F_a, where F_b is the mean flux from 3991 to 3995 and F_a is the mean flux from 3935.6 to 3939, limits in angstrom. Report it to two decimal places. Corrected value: 0.13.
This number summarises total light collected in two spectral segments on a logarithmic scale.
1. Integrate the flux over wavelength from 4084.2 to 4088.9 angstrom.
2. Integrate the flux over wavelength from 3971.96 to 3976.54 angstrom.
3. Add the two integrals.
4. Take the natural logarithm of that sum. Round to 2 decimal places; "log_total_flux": 3.78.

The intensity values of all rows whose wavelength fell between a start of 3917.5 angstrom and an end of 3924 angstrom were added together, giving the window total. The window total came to 36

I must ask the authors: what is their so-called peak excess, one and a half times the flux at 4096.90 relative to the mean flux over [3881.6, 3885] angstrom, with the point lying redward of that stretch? 1.38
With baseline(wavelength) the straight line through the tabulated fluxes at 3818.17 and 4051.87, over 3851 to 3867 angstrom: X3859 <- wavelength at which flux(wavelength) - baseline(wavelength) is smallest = 3866.83 angstrom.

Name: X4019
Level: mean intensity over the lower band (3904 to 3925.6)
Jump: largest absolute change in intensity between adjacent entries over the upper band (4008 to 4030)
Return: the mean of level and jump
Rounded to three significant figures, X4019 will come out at 2.60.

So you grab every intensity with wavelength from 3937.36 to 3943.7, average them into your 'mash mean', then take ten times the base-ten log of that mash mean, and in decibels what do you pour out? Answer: 6.85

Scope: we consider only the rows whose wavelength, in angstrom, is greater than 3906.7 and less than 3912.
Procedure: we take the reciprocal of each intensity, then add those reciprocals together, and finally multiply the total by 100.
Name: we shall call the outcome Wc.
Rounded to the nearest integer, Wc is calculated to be 117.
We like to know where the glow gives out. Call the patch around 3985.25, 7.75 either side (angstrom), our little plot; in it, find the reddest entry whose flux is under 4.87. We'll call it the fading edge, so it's 3992.60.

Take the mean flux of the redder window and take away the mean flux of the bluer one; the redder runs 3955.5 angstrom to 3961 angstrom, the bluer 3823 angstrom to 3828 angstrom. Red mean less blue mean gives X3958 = -1.1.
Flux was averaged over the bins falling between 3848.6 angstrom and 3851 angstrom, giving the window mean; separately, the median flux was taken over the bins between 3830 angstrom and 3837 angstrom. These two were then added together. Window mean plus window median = 11.7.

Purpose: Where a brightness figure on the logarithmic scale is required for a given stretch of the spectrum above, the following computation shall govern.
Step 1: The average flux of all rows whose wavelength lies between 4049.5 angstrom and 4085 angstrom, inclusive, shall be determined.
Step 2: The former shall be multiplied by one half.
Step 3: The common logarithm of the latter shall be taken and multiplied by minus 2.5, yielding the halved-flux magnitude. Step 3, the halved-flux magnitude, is -0.92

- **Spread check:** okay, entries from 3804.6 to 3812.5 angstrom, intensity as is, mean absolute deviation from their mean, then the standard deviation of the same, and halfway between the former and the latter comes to 0.10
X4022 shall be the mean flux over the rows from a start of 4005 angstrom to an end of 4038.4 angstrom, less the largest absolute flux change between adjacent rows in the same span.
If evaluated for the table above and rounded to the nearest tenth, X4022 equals 4.5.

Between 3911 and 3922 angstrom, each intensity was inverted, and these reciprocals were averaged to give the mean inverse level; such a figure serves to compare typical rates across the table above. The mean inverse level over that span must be 0.199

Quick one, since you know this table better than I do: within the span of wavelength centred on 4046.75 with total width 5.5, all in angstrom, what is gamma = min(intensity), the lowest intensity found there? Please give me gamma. 3.659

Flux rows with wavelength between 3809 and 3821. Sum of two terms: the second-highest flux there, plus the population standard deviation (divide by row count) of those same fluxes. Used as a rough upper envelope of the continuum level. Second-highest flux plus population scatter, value 6.6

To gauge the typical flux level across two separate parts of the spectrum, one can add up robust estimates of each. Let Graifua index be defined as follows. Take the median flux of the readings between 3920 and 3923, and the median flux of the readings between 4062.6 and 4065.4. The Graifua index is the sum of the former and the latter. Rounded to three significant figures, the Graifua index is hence 10.0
